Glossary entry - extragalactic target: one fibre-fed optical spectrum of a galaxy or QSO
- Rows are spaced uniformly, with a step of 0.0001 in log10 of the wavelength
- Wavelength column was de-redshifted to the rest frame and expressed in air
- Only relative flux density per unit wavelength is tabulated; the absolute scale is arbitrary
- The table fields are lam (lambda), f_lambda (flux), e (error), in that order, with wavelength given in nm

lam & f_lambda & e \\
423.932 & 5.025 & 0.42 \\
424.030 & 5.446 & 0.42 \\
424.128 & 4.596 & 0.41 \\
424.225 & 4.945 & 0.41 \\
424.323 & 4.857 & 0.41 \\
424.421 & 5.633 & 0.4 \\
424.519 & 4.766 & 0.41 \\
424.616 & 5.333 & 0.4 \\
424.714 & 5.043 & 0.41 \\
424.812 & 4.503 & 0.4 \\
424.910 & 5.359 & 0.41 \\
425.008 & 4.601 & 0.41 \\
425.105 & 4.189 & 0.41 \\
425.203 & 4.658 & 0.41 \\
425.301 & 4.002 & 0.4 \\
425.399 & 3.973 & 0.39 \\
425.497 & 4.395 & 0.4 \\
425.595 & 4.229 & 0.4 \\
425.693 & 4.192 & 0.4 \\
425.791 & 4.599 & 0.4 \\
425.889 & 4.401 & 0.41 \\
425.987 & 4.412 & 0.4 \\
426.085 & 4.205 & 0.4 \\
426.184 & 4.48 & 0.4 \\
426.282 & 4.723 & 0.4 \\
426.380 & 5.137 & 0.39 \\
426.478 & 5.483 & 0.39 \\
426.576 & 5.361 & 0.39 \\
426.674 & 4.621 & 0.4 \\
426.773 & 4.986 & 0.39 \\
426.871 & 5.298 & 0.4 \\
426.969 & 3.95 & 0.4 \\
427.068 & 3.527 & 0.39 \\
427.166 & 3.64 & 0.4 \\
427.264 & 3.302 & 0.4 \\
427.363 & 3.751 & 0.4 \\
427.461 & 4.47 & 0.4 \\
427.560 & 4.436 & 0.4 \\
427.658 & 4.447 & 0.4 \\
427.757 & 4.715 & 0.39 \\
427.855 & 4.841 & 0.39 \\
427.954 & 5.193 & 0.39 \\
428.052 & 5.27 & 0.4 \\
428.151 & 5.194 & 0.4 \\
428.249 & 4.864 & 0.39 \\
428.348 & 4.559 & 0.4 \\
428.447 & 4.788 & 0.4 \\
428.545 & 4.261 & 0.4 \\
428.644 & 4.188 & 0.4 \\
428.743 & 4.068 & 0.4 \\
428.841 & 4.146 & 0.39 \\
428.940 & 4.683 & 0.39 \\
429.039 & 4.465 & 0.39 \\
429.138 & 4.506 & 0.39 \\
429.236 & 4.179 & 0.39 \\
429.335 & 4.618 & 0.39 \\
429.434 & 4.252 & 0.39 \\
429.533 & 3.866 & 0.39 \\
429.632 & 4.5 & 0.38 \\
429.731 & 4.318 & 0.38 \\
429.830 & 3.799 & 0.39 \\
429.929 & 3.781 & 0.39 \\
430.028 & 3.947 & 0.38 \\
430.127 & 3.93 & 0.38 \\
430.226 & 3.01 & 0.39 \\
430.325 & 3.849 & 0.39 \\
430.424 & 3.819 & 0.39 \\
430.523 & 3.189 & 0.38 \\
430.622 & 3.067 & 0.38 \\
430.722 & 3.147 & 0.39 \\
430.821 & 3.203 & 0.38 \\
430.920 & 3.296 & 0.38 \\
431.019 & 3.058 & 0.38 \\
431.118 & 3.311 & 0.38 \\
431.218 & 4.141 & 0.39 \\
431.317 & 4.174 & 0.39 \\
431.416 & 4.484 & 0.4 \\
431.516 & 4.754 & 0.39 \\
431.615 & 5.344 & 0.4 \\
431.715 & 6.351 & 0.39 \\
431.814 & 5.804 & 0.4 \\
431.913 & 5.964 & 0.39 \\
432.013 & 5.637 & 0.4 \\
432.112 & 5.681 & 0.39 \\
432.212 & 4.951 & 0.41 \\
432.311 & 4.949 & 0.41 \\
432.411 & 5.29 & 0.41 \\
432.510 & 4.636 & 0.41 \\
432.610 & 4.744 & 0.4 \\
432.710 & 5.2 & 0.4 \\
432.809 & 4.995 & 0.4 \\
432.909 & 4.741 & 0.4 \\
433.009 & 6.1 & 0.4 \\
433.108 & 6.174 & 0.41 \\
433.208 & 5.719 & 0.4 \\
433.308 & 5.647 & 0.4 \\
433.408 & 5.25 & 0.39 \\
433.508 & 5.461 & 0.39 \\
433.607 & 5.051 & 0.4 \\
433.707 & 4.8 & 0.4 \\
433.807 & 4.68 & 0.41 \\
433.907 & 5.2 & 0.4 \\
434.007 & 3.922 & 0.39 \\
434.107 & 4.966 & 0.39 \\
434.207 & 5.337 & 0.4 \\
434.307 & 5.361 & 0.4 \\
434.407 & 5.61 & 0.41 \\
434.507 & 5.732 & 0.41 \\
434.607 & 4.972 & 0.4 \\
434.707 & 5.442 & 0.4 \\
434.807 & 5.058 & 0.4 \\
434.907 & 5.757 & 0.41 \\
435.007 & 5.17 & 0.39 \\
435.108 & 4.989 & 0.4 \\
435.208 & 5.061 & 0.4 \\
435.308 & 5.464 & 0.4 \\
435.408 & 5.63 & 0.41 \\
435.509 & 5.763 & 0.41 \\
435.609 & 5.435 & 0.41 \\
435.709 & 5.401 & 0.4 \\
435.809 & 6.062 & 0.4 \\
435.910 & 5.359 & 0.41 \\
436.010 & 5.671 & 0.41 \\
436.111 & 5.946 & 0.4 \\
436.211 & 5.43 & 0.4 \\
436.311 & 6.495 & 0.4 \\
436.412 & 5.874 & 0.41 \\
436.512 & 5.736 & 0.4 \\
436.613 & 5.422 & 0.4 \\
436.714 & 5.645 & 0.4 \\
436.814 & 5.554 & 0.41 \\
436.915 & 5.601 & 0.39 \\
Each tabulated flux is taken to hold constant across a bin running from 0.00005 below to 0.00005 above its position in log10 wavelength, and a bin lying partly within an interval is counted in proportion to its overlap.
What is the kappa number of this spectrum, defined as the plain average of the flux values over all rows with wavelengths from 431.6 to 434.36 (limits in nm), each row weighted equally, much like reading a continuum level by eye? 5.28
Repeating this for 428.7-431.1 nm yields 3.86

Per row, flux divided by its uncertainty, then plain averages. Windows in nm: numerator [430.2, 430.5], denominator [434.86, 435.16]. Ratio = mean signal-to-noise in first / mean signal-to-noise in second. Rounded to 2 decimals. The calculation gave 0.69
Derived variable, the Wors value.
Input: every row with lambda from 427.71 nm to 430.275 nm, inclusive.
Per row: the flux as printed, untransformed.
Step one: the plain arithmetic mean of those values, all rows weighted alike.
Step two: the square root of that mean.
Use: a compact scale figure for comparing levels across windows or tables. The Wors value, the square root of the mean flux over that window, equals 2.09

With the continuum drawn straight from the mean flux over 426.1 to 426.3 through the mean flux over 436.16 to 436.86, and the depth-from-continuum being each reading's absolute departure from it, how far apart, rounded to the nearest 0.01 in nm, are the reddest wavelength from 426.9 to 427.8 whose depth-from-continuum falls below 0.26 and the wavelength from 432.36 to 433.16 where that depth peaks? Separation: 5.35 nm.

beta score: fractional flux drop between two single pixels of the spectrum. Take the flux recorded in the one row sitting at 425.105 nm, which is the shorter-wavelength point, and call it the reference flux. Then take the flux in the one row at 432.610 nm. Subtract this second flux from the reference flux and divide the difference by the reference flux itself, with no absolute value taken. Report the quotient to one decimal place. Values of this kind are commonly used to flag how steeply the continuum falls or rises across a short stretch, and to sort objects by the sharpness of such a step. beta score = -0.1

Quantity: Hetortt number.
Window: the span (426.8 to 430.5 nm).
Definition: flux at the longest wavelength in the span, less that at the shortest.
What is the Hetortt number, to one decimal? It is -1.5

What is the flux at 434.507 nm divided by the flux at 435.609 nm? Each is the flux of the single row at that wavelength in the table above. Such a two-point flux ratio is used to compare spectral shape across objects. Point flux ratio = 1.1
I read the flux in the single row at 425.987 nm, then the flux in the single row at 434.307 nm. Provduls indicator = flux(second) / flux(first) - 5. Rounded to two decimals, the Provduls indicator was -3.78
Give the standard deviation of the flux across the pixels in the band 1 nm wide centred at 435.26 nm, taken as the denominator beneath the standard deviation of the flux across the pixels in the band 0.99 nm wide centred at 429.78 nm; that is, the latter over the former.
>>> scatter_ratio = 1.57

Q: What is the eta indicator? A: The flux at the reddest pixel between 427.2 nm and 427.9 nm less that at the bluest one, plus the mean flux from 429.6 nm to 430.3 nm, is 5.4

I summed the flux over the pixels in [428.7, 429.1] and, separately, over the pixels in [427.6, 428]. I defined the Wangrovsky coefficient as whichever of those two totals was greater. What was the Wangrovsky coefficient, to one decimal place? 19.2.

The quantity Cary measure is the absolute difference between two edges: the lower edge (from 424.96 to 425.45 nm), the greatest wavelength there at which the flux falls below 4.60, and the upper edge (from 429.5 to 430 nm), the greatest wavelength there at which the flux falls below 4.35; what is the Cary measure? 4.53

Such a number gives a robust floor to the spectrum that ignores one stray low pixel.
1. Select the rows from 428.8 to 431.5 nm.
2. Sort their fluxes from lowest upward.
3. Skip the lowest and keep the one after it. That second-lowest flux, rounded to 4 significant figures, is 3.058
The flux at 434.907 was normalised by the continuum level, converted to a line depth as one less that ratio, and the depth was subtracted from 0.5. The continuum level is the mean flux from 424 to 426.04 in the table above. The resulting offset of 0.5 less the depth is 0.7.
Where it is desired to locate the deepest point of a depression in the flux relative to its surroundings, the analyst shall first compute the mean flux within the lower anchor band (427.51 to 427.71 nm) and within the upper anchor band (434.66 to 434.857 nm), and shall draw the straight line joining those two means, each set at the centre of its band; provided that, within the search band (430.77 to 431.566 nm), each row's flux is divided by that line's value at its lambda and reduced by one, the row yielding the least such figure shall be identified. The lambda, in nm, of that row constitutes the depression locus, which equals 431.019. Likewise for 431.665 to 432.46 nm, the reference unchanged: 432.311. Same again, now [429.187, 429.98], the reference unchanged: 429.929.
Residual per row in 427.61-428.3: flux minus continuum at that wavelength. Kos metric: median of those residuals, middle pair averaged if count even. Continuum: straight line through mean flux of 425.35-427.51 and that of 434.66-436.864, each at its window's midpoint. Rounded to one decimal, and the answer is 0.3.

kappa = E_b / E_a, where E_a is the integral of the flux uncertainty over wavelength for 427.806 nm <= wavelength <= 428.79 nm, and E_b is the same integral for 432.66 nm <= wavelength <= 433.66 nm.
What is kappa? 1.02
